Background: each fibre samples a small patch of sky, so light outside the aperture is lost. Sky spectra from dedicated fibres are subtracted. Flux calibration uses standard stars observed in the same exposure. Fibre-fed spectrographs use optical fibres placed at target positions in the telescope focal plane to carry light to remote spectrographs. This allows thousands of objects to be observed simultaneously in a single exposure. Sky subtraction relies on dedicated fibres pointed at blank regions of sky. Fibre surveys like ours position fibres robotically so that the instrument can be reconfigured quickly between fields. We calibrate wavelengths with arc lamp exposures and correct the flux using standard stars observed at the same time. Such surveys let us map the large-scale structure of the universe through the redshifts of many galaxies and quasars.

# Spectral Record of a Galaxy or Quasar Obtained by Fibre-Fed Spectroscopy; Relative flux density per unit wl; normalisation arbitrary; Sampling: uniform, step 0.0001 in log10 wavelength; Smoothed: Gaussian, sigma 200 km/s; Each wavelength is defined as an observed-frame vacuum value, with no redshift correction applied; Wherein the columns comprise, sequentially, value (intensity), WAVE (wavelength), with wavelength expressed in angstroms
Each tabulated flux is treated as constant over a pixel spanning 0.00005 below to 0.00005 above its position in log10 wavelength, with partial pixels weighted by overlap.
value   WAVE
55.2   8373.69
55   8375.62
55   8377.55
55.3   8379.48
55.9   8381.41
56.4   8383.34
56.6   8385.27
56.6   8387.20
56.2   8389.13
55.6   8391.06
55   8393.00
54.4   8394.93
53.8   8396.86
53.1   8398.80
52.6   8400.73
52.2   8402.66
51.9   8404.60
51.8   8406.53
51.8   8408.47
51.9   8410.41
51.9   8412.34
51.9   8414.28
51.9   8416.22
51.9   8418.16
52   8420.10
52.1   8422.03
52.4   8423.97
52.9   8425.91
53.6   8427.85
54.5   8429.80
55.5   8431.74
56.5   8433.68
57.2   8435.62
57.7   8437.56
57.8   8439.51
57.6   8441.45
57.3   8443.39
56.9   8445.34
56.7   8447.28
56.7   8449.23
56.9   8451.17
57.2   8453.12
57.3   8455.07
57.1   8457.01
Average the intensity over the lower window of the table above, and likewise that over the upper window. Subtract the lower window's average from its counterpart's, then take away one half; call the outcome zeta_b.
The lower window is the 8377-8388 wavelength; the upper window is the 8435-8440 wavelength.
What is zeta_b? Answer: 1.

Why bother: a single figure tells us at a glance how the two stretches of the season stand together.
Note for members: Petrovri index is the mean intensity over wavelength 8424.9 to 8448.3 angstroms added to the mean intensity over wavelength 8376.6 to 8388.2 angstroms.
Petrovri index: 112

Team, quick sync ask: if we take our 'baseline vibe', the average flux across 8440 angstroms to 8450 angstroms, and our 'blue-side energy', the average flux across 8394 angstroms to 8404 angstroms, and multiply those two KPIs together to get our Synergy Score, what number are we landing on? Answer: 3036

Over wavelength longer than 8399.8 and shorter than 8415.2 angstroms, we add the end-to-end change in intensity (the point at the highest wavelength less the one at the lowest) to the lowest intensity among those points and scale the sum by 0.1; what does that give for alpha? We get 5.1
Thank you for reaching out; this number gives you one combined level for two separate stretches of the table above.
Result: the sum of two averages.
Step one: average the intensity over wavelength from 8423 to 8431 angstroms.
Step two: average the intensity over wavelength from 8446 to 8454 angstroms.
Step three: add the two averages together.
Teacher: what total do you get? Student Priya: 110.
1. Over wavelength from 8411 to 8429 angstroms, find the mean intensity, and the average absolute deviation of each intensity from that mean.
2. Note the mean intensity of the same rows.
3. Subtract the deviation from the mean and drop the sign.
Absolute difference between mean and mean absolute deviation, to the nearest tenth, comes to 51.8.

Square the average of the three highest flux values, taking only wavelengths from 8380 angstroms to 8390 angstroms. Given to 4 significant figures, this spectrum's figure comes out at 3196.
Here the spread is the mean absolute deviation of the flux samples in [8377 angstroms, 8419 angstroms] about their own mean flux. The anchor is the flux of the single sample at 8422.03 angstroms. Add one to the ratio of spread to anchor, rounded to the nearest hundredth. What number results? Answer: 1.03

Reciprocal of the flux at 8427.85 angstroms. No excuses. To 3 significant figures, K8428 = 0.0187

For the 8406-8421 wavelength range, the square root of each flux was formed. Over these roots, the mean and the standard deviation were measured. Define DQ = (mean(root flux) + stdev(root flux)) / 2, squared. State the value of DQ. 13.0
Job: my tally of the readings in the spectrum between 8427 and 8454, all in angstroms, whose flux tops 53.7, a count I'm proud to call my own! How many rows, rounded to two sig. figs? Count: 13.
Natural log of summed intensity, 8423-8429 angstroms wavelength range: 5.07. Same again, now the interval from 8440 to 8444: 4.74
